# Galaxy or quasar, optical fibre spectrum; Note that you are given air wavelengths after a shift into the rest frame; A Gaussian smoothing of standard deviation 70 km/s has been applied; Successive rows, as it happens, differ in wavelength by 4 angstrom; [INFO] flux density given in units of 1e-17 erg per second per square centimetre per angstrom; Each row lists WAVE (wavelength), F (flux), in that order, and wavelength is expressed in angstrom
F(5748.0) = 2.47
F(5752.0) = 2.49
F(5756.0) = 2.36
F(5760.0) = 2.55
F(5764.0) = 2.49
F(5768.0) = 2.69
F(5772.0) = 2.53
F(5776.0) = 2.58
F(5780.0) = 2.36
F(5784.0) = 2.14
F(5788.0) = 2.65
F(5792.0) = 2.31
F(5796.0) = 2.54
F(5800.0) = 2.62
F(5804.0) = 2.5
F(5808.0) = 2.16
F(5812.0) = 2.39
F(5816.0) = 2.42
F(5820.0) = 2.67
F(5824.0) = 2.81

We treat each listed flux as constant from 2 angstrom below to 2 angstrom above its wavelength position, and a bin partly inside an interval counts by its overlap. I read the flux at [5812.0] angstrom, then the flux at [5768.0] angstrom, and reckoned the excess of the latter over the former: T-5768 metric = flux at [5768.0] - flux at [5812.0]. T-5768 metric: 0.3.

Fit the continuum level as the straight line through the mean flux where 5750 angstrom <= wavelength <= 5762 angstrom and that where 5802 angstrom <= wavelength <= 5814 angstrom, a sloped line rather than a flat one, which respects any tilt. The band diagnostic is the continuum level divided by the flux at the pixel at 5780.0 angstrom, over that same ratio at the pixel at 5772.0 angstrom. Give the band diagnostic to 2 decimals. 1.06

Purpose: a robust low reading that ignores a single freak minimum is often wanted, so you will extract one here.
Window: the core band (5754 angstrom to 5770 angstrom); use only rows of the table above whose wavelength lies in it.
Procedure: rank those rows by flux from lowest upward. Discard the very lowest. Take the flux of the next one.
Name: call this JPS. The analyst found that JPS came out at 2.49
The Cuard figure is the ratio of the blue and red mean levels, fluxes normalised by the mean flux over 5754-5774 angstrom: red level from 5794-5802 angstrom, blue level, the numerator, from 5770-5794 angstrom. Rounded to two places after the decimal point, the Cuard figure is 0.94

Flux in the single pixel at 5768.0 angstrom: 2.69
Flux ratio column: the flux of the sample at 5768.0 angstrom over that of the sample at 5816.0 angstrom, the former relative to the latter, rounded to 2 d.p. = 1.11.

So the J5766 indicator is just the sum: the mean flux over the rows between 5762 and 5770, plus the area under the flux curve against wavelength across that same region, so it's 23.3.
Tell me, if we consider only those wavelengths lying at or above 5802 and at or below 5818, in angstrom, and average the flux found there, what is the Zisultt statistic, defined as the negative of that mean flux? -2.37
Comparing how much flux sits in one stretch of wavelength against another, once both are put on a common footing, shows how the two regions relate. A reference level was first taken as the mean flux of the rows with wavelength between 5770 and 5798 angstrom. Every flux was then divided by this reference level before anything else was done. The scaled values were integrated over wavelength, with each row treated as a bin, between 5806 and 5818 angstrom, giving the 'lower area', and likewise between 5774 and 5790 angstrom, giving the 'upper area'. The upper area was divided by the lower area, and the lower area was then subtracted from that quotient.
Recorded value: -10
